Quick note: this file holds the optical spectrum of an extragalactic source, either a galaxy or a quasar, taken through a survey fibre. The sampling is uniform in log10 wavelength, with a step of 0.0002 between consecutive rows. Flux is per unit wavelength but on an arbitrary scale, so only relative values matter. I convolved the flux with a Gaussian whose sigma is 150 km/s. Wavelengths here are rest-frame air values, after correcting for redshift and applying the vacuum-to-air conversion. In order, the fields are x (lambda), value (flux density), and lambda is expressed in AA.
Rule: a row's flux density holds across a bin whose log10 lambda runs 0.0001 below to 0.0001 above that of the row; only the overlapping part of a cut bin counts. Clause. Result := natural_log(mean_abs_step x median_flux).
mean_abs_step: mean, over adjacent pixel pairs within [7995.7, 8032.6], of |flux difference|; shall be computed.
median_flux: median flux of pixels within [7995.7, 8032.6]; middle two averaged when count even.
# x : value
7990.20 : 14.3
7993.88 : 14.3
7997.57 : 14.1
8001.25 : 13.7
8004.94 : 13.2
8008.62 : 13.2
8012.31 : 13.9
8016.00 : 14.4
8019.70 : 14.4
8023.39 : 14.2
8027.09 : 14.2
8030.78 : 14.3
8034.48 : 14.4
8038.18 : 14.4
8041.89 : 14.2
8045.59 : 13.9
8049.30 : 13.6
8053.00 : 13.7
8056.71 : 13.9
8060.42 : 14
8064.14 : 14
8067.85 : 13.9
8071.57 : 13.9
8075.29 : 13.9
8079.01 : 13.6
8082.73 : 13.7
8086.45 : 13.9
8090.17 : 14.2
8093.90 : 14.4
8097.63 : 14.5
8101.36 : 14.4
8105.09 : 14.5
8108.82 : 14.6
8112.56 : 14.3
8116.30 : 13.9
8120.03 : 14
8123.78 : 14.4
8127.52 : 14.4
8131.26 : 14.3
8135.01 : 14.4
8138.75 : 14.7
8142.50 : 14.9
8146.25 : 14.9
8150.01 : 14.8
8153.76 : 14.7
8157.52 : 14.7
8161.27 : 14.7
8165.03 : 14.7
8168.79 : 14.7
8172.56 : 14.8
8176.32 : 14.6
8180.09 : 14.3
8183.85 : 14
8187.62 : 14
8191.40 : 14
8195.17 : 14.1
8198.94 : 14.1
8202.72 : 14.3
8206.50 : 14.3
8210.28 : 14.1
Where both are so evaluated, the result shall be 1.3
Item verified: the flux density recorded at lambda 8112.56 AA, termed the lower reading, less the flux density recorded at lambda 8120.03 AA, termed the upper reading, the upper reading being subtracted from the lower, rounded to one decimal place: 0.3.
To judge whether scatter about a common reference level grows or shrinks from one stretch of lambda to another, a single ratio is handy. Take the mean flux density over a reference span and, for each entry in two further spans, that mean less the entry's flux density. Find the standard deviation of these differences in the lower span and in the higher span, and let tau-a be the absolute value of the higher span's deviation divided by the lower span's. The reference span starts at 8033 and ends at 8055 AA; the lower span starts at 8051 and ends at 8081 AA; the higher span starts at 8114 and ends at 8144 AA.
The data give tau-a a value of 2.3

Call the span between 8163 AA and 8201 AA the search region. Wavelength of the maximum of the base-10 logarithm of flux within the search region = 8172.56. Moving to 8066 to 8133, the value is 8108.82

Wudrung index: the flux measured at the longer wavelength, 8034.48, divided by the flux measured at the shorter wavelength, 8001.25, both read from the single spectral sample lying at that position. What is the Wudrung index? 1.05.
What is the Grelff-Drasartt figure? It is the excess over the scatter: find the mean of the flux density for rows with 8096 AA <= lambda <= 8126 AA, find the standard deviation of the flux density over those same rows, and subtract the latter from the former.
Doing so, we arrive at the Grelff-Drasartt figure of 14.1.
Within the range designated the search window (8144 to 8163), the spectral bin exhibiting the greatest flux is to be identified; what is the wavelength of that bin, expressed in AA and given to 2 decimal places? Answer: 8146.25 AA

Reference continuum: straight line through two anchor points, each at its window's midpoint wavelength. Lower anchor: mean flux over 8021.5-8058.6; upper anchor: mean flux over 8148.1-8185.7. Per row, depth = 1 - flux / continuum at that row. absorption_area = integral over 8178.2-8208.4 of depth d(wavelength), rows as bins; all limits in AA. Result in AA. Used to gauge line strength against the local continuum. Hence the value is 1.2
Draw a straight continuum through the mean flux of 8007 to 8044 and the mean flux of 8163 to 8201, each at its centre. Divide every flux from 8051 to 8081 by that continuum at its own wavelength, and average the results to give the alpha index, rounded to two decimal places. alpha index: 0.98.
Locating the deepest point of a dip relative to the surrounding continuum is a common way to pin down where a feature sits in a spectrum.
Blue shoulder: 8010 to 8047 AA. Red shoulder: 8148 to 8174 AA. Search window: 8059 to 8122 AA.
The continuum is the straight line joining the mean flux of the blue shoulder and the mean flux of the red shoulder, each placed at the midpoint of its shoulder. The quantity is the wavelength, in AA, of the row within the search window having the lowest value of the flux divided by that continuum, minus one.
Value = 8079.01 AA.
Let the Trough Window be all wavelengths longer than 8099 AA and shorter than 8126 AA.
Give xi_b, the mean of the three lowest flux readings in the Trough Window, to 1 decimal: 14.1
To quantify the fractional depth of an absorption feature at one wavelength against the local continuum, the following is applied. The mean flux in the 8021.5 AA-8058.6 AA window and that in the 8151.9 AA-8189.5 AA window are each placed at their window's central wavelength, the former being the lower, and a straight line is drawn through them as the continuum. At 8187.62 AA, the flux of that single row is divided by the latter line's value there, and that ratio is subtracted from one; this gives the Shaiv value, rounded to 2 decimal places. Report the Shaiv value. 0.04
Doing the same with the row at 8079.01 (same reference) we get 0.04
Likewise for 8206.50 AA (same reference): 0.02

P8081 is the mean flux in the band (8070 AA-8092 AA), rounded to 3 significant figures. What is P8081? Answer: 13.9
